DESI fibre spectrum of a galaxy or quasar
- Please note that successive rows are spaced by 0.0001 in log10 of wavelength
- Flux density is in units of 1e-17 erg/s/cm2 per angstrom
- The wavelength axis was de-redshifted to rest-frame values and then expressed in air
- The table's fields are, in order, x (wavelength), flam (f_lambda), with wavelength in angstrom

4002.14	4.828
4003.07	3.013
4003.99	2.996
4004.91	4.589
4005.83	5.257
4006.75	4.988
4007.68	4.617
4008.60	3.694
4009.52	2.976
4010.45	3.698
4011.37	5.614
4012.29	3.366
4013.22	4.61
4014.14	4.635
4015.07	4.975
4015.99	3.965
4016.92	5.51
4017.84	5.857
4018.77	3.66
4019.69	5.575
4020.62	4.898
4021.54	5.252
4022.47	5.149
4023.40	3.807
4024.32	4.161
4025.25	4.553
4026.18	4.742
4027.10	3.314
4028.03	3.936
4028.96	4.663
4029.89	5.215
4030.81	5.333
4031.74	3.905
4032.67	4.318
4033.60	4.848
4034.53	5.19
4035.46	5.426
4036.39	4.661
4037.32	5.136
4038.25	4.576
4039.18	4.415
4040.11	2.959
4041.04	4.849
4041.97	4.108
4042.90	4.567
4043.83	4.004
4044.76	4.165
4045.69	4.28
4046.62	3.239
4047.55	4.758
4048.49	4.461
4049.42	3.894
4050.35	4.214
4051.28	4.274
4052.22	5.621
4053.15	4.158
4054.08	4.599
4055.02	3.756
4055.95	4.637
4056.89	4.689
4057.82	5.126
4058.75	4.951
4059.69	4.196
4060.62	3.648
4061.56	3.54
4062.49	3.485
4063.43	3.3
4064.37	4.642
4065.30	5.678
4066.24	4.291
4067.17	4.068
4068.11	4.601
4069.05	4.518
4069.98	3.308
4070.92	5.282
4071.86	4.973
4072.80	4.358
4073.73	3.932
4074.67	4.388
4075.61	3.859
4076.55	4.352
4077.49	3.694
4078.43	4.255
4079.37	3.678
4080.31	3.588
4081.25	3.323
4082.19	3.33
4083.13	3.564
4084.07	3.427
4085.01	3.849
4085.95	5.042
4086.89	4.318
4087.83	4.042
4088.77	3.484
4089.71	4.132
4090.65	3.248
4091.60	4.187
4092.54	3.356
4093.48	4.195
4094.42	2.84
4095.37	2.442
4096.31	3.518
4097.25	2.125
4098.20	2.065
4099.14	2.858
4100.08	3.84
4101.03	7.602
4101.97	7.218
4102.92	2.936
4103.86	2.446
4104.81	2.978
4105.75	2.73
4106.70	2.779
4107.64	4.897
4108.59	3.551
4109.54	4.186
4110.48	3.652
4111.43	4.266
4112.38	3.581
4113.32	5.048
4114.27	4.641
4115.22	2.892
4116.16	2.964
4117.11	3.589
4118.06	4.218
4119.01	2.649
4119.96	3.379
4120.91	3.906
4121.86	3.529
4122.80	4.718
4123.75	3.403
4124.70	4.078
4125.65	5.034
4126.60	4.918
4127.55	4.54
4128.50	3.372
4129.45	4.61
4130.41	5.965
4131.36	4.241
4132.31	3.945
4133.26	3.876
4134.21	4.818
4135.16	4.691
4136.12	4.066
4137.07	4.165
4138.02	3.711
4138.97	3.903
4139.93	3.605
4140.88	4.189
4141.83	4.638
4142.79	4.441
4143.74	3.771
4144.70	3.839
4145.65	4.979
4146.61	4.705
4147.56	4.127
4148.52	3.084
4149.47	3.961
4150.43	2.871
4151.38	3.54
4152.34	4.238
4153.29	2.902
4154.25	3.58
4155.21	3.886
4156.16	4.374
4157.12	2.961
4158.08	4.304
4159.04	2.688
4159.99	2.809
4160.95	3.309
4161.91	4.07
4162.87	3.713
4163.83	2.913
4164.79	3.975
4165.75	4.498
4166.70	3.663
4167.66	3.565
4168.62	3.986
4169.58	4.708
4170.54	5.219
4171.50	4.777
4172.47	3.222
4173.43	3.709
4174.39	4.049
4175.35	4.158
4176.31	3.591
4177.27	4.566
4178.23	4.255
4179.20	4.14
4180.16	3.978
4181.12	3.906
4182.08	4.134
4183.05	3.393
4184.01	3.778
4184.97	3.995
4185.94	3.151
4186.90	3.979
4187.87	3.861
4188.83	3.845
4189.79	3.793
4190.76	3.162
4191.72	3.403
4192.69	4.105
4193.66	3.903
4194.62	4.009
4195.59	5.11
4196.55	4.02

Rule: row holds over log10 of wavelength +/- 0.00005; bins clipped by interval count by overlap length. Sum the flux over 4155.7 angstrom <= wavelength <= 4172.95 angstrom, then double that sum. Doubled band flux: 138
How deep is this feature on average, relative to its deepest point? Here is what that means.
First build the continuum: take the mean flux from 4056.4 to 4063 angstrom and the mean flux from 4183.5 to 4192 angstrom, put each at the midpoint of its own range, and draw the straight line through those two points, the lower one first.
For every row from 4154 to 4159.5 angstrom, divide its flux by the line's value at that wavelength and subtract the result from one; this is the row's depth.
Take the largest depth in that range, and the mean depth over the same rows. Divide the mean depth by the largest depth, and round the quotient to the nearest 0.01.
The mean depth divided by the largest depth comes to 0.15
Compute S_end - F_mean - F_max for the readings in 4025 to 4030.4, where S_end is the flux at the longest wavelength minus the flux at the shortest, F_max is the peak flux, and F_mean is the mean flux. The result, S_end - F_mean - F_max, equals -8.96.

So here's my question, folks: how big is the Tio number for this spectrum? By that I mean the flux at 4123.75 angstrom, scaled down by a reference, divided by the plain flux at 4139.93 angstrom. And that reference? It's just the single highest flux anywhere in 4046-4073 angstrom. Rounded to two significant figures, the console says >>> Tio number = 0.17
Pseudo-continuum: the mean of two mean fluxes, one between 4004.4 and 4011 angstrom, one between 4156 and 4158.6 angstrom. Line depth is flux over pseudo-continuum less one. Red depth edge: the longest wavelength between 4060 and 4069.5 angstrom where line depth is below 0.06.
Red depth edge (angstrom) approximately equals 4067.17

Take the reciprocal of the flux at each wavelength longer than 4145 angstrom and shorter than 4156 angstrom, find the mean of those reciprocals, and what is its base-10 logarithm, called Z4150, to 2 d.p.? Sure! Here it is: -0.57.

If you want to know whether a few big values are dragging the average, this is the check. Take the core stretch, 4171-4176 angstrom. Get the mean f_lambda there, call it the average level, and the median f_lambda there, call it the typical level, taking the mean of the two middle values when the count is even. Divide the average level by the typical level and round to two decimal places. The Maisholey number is 0.98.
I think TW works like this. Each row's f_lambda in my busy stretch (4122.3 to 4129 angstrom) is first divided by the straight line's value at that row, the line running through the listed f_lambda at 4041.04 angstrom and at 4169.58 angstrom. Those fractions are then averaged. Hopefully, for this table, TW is 0.90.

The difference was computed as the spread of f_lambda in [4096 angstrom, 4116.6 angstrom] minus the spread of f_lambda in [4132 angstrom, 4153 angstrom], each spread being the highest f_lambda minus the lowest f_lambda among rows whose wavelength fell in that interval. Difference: 3.4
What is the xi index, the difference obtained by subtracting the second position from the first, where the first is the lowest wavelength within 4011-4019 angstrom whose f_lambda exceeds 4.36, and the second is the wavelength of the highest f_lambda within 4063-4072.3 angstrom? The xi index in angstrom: -53.9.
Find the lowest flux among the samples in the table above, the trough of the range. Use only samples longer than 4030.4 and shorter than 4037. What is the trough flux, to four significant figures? 3.905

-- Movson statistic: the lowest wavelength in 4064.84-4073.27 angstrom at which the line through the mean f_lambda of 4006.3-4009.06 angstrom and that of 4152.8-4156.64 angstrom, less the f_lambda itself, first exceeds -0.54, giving 4066.24 angstrom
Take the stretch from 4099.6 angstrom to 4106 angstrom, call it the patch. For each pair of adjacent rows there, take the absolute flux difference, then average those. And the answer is 1.6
